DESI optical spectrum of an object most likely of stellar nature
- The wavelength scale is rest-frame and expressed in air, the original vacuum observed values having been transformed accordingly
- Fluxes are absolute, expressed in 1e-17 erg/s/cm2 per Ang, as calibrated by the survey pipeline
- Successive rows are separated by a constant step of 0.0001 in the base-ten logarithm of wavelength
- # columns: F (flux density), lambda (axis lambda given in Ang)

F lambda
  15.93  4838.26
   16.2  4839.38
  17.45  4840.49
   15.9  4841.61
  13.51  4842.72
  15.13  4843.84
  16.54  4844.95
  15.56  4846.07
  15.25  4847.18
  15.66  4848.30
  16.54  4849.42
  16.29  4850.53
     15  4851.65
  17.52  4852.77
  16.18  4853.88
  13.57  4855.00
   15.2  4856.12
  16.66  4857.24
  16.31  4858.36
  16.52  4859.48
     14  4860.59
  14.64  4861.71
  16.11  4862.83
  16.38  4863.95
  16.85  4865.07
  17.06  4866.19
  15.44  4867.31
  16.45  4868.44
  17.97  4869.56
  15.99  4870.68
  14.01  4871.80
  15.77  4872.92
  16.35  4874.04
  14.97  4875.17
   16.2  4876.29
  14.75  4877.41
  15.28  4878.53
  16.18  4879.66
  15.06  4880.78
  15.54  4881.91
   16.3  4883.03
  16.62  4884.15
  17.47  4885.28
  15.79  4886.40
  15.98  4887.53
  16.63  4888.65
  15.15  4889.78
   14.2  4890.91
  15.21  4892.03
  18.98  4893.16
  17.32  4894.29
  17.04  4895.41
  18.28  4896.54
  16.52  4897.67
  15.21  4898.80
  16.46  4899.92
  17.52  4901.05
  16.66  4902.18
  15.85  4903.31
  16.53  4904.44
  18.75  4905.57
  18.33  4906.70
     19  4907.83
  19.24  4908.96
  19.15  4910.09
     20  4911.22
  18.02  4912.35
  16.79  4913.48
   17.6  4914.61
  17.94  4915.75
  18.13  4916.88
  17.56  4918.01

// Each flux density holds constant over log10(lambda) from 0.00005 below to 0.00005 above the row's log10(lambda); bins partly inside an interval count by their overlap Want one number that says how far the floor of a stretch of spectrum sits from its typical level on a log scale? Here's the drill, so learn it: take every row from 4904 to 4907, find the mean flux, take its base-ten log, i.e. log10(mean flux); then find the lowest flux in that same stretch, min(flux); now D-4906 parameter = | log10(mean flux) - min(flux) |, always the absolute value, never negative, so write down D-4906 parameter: 15.3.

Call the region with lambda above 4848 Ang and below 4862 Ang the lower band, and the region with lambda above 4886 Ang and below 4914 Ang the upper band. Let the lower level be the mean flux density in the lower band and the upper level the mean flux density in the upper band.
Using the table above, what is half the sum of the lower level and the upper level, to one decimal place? 16.4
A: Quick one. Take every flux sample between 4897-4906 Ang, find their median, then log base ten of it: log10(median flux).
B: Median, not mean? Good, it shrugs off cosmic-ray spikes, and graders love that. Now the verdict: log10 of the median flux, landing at 1.22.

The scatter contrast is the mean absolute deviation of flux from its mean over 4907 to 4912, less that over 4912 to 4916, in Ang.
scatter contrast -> -0.1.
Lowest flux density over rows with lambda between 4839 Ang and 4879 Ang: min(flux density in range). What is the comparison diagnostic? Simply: 13.51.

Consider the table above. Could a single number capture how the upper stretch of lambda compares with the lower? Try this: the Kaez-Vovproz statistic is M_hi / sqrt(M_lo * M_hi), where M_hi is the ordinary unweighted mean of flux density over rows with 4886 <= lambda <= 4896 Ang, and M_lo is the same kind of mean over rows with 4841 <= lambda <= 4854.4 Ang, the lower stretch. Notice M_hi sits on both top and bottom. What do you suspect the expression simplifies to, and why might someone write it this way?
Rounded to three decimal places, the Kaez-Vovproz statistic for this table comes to 1.016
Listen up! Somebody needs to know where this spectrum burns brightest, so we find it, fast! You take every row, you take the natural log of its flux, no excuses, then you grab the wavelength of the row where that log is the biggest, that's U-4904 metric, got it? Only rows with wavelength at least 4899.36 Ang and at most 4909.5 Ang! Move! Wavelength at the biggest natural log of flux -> 4908.96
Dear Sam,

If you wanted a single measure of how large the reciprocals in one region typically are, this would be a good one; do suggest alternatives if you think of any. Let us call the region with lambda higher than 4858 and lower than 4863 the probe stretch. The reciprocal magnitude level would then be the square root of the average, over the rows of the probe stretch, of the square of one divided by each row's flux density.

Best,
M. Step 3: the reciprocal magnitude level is 0.0649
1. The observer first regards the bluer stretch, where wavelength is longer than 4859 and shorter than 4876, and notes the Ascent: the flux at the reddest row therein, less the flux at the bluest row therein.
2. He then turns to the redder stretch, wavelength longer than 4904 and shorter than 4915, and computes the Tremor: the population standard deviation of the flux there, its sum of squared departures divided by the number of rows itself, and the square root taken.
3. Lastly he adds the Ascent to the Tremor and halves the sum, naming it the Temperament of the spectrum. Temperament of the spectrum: -0.25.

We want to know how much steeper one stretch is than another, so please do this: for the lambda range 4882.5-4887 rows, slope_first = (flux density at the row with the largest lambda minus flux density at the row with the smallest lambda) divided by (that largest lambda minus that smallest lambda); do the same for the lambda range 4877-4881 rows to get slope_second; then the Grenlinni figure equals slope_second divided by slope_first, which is -0.6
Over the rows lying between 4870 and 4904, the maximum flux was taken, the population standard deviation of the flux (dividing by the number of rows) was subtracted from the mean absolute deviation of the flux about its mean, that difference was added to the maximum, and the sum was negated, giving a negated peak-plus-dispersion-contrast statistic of -18.7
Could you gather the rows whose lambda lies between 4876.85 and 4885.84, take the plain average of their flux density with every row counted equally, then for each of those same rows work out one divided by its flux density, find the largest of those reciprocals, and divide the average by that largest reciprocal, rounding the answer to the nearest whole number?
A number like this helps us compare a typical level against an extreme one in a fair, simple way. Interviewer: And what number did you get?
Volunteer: 235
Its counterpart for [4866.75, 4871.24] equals 254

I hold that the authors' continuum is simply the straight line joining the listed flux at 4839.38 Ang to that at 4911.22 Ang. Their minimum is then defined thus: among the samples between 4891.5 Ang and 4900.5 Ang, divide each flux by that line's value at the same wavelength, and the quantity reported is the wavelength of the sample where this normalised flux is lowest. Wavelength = 4898.80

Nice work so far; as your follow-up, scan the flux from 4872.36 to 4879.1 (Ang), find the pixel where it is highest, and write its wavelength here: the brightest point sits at 4874.04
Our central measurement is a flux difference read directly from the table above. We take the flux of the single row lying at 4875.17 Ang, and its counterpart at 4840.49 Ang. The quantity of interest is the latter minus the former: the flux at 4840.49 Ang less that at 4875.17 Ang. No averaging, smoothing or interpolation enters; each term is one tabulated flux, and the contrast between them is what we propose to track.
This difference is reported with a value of 2.48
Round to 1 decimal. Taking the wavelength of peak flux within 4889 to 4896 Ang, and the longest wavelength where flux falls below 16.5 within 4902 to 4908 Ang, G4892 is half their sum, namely 4898.2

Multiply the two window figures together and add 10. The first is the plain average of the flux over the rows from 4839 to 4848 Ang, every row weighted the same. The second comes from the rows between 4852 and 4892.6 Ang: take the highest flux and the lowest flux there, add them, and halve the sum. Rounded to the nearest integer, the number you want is 257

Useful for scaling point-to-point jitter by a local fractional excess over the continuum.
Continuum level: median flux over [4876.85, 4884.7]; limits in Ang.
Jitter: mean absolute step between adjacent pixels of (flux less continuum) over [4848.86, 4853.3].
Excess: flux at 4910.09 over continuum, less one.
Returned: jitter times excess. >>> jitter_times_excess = 0.31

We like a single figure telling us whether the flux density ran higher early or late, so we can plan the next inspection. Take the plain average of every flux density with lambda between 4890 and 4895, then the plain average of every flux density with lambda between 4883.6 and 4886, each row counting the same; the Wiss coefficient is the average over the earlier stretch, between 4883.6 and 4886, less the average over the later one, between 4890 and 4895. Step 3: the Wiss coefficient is 0.6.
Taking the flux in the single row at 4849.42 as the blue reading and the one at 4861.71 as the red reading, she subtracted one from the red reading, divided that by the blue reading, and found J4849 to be 0.82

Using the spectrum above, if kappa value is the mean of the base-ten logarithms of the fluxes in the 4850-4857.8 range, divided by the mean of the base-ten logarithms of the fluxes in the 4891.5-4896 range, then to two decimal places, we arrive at 0.97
